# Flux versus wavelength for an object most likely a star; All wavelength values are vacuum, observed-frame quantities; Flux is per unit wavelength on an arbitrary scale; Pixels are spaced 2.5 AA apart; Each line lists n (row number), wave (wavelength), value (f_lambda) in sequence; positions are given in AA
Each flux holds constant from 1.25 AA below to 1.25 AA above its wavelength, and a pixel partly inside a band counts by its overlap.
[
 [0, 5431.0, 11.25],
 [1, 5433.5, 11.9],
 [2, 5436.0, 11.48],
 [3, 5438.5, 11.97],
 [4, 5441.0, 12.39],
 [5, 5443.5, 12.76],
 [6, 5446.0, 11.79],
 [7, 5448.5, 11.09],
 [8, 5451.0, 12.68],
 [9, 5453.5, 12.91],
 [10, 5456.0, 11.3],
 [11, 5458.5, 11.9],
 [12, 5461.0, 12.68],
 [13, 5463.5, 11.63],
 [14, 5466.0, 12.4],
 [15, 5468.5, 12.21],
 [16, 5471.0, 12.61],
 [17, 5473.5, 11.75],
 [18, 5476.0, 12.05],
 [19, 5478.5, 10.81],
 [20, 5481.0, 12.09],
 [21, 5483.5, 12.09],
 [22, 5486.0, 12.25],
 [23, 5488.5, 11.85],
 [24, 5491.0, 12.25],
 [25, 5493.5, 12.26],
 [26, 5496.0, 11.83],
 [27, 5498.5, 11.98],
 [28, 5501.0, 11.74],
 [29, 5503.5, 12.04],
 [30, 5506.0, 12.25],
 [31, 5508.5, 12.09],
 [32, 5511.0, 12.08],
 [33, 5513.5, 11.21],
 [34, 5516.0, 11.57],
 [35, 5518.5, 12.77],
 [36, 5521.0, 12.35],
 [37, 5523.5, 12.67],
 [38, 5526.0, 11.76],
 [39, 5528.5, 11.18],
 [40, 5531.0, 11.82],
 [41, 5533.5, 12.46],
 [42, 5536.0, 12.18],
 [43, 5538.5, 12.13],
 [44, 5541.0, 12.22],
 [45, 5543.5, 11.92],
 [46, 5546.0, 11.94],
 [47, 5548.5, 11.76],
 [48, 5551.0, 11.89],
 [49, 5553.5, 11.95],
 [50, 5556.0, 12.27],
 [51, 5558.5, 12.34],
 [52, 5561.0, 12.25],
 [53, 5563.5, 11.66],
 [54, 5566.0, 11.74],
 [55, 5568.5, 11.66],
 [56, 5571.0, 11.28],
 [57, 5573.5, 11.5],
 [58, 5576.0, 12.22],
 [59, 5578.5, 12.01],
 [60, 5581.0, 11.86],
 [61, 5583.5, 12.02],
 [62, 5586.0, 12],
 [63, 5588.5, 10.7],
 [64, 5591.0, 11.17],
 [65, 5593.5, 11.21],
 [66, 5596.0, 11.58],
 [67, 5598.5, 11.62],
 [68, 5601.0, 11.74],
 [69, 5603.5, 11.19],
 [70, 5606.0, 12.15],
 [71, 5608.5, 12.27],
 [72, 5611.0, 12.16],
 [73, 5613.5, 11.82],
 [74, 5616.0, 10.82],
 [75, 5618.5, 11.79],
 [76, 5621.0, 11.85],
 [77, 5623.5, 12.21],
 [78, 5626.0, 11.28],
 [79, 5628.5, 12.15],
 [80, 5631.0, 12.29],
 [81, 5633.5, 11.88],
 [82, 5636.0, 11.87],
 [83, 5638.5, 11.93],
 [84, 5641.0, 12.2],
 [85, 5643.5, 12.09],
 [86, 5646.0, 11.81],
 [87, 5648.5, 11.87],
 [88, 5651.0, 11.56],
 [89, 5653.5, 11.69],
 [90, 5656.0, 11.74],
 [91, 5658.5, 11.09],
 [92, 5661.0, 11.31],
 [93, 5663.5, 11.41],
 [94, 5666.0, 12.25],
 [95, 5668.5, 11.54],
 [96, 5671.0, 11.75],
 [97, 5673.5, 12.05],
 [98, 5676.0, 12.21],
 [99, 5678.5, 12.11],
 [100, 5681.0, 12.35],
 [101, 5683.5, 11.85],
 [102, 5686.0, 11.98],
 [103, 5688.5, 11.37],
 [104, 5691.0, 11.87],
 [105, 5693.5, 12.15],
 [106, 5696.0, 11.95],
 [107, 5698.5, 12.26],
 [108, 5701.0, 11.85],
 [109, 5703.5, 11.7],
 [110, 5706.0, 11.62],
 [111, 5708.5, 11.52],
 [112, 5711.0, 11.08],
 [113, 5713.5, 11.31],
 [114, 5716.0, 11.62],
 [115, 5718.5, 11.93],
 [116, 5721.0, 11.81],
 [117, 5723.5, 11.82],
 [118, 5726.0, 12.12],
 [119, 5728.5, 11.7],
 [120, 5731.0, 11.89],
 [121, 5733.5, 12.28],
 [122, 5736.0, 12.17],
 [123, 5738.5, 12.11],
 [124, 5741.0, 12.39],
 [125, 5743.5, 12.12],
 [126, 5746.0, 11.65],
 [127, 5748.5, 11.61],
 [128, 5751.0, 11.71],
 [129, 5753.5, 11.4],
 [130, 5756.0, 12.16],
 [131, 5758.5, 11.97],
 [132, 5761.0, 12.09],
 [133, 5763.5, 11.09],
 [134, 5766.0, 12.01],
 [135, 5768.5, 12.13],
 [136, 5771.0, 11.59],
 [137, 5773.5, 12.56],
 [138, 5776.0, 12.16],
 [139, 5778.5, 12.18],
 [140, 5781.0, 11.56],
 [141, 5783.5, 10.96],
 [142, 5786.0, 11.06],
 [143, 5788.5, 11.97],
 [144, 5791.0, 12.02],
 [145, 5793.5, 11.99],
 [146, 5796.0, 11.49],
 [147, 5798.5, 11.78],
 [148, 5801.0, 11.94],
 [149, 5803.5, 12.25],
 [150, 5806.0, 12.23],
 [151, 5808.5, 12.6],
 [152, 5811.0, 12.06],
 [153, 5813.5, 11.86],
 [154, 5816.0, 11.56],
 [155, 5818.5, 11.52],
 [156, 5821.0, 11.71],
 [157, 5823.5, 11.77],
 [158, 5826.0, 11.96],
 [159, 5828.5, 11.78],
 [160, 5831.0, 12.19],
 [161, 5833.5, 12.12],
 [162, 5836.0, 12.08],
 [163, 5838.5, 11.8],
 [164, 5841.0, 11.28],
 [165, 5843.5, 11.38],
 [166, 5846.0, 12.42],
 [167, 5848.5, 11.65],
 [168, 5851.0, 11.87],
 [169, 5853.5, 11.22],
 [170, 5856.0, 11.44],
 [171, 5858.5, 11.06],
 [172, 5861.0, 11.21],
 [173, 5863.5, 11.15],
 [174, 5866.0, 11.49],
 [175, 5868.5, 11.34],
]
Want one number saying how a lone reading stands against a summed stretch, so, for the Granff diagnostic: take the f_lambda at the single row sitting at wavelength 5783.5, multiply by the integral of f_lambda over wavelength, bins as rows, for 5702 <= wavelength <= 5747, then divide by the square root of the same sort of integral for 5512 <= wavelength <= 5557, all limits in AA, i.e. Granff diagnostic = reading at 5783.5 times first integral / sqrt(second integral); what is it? 251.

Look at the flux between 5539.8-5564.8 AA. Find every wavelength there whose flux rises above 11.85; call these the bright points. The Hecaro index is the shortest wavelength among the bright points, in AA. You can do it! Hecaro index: 5541.0 AA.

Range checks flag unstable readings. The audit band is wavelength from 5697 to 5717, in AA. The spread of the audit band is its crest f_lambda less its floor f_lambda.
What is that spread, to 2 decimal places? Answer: 1.18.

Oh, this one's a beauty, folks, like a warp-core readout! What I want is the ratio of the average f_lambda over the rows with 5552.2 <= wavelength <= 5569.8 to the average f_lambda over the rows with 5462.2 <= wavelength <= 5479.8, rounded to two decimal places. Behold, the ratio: 1.00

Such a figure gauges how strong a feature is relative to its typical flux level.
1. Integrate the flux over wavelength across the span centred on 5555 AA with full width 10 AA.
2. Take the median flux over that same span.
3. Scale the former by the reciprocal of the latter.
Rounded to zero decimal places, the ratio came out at 10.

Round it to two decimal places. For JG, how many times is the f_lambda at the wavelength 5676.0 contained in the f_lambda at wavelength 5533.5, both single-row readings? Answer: 1.02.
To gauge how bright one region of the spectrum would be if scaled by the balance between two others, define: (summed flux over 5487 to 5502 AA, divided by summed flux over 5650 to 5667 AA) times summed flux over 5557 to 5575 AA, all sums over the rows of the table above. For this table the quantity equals 73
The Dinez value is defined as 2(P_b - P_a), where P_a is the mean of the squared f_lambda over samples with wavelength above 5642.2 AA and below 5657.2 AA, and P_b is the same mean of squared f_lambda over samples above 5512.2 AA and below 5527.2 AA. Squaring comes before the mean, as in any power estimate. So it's 13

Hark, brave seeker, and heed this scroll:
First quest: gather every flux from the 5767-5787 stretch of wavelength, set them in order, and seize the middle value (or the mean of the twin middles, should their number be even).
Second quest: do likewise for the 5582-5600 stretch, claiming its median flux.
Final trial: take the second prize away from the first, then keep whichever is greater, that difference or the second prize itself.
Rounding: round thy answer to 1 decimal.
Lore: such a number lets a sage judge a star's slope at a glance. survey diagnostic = 11.6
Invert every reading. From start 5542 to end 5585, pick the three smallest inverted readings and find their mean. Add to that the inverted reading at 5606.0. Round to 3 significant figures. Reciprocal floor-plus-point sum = 0.164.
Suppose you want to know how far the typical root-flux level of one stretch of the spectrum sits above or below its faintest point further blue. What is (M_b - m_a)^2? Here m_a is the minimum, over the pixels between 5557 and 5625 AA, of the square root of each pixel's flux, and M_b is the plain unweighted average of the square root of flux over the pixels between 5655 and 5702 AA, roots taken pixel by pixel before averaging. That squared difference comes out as 0.029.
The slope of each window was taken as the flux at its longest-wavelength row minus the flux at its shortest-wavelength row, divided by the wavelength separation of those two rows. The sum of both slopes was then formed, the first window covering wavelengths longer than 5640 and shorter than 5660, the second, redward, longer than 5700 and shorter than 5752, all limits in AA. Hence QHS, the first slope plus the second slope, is -0.07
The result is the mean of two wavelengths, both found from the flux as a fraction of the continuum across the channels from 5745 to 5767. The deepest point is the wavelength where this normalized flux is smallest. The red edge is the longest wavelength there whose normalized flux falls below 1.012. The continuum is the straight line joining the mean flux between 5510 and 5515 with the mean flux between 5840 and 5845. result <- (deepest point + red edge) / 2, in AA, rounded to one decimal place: 5763.5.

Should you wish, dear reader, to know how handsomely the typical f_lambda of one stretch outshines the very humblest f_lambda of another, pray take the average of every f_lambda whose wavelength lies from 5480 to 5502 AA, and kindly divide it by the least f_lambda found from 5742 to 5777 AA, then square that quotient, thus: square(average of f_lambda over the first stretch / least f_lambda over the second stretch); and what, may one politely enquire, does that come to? 1.18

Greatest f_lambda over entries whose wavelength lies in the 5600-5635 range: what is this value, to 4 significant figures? 12.29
